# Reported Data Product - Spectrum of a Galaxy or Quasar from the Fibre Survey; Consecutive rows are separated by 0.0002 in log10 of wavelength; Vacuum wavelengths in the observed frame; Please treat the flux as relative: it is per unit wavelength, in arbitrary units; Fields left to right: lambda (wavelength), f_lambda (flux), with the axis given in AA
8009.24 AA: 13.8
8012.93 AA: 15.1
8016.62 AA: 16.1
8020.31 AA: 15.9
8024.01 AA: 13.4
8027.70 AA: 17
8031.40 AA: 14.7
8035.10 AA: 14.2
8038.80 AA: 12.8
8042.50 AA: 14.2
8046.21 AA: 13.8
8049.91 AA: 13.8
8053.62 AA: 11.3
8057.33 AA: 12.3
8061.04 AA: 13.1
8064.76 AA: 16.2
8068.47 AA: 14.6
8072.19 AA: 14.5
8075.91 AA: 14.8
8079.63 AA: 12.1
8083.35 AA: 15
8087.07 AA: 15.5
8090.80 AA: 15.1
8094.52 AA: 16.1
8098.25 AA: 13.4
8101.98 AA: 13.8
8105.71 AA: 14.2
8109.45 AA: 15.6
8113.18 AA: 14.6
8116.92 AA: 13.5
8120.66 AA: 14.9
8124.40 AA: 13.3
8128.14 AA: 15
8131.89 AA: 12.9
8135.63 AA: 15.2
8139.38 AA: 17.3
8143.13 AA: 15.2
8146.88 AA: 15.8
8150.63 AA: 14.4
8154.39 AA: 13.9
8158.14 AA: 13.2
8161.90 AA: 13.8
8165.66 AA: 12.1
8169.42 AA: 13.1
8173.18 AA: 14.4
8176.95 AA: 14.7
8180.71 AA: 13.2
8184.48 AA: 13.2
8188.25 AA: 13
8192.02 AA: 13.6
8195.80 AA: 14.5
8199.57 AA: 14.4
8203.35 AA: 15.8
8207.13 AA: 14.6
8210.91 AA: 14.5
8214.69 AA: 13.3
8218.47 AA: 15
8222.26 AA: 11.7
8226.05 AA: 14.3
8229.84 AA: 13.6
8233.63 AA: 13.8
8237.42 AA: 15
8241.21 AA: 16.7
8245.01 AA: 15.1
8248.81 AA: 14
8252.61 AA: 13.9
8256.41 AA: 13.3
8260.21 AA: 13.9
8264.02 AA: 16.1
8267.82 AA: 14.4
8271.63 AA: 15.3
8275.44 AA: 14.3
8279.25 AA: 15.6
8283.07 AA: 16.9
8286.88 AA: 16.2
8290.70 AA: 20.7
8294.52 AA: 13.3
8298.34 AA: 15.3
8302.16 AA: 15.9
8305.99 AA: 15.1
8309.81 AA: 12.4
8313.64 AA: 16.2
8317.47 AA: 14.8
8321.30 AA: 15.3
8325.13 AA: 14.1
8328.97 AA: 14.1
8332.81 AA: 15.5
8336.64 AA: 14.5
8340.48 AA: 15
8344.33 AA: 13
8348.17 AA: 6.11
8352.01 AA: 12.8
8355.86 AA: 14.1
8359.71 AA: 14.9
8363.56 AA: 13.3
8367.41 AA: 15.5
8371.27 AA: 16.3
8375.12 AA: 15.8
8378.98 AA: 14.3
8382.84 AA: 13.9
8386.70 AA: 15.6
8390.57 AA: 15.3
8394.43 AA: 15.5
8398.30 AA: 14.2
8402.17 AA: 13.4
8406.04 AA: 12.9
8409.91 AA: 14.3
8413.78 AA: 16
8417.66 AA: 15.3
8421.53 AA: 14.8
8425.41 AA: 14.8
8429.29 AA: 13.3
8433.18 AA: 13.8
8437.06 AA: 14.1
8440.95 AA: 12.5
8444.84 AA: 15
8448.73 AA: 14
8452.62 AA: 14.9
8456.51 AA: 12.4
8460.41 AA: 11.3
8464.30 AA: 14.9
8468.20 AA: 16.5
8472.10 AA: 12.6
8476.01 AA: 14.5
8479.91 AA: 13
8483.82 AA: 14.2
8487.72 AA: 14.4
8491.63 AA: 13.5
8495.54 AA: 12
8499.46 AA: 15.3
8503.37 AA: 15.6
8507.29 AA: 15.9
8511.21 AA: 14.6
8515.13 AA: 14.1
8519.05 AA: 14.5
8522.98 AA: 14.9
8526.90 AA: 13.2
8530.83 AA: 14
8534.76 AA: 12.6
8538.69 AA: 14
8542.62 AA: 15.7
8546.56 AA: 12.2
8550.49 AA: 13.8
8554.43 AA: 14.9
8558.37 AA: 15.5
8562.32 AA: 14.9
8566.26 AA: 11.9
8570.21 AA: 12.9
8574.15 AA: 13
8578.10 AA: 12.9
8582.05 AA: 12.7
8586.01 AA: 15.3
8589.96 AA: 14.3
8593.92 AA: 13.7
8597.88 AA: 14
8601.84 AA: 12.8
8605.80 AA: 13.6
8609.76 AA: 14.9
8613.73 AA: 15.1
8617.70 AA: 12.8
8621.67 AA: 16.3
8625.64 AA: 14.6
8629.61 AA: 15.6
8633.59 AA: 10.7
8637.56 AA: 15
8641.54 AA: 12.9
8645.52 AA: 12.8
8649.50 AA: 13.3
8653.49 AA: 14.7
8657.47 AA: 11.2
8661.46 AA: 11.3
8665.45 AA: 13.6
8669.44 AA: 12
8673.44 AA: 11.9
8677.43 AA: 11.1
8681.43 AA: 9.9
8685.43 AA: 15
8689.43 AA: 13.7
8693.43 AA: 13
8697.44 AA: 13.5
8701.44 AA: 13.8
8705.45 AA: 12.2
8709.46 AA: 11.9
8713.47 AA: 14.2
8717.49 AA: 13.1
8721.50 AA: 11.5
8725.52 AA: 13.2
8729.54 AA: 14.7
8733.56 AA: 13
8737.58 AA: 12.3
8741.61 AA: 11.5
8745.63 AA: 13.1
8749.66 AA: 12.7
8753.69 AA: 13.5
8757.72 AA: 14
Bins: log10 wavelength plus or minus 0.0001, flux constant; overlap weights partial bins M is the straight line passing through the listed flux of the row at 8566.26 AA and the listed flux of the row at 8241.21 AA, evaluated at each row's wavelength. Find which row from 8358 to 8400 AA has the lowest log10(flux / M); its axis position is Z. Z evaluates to 8363.56 AA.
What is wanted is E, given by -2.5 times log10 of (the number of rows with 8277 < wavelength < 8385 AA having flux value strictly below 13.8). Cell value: -1.9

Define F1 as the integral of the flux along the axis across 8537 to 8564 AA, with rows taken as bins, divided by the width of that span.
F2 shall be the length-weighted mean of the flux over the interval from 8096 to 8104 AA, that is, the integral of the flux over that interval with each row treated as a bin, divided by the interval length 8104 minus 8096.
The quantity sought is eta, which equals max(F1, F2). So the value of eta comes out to 14.4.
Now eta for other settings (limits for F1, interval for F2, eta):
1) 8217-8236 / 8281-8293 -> 17.7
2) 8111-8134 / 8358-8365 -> 14.1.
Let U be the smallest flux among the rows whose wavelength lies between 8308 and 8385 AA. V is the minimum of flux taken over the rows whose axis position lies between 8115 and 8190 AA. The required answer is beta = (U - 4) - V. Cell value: -10.0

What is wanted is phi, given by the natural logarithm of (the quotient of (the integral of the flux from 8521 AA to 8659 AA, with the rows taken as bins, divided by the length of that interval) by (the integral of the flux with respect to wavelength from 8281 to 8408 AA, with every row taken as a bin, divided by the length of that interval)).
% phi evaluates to -0.06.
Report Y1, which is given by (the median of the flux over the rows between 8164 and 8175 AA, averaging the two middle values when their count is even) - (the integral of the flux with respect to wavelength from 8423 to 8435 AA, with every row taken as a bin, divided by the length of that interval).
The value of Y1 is -0.9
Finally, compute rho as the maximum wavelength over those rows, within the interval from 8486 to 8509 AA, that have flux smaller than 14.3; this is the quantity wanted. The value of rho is 8495.54 AA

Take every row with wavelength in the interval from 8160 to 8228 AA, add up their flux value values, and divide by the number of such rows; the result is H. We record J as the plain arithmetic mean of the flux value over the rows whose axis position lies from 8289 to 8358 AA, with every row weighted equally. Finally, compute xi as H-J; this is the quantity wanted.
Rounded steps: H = 13.84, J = 14.3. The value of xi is -0.5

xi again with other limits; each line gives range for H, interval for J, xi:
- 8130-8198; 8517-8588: 0.3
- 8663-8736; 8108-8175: -1.5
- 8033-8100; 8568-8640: 0.1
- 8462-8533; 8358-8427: -0.5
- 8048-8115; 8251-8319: -1.0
